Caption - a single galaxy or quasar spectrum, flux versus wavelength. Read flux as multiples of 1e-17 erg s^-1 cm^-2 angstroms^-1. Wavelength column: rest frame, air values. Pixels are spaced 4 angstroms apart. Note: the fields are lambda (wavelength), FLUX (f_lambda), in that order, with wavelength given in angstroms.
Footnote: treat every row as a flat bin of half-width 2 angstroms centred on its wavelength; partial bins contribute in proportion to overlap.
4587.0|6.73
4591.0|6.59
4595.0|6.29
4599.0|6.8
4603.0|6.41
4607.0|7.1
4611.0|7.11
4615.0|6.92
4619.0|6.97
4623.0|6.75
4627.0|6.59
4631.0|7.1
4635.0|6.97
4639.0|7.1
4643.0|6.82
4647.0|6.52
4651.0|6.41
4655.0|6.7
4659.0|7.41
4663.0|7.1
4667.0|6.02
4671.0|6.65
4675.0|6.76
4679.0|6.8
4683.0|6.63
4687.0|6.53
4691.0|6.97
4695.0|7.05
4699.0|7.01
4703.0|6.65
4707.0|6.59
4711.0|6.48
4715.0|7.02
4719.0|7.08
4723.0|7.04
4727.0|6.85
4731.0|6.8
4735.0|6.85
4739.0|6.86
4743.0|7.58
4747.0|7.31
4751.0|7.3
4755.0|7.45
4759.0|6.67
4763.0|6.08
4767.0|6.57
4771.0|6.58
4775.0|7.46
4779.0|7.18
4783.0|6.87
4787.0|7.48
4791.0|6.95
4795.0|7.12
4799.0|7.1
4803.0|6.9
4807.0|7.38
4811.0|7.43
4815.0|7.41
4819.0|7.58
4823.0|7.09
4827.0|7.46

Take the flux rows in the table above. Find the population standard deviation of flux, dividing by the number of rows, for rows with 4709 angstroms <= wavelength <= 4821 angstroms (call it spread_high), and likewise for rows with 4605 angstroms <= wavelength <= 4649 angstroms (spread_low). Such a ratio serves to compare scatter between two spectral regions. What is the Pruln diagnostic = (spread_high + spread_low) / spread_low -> 2.82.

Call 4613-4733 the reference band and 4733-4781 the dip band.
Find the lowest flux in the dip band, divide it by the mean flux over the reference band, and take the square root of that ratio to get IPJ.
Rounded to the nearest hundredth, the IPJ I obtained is 0.94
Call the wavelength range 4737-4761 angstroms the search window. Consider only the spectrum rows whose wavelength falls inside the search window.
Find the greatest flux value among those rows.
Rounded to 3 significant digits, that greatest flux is 7.58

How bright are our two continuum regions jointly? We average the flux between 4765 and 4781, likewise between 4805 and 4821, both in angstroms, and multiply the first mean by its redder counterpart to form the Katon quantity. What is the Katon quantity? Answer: 52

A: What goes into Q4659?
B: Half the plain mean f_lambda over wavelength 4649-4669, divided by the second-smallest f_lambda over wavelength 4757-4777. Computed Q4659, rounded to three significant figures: 0.512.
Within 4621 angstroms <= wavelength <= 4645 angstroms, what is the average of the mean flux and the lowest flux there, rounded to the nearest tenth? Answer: 6.7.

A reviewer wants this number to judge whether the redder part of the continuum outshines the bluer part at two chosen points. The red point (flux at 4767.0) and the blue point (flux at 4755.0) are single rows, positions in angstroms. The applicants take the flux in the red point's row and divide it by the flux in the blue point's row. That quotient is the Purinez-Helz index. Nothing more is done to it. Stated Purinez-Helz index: 0.88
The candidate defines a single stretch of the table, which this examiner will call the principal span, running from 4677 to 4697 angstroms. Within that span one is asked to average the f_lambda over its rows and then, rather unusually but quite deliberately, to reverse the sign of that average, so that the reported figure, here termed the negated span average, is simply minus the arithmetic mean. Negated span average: -6.8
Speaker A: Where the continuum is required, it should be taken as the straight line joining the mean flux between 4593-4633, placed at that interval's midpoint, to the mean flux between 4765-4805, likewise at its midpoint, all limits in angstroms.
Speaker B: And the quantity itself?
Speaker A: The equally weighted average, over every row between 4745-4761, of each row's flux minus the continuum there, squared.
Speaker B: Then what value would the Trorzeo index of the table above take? 0.13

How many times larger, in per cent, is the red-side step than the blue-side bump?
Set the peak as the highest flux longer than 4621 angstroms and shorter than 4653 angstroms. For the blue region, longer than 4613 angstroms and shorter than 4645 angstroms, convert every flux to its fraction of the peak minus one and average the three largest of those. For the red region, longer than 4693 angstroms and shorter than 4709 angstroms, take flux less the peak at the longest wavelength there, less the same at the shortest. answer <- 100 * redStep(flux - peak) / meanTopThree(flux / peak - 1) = 7537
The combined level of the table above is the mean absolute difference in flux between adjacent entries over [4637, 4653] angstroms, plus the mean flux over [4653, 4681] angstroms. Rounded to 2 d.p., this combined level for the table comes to 7.01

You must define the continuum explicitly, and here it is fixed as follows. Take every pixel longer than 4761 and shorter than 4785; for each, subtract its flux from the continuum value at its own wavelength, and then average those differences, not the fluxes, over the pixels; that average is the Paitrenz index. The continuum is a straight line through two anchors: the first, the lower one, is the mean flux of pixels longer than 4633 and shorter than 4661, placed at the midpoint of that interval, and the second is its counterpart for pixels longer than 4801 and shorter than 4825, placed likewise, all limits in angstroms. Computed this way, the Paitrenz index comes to 0.40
